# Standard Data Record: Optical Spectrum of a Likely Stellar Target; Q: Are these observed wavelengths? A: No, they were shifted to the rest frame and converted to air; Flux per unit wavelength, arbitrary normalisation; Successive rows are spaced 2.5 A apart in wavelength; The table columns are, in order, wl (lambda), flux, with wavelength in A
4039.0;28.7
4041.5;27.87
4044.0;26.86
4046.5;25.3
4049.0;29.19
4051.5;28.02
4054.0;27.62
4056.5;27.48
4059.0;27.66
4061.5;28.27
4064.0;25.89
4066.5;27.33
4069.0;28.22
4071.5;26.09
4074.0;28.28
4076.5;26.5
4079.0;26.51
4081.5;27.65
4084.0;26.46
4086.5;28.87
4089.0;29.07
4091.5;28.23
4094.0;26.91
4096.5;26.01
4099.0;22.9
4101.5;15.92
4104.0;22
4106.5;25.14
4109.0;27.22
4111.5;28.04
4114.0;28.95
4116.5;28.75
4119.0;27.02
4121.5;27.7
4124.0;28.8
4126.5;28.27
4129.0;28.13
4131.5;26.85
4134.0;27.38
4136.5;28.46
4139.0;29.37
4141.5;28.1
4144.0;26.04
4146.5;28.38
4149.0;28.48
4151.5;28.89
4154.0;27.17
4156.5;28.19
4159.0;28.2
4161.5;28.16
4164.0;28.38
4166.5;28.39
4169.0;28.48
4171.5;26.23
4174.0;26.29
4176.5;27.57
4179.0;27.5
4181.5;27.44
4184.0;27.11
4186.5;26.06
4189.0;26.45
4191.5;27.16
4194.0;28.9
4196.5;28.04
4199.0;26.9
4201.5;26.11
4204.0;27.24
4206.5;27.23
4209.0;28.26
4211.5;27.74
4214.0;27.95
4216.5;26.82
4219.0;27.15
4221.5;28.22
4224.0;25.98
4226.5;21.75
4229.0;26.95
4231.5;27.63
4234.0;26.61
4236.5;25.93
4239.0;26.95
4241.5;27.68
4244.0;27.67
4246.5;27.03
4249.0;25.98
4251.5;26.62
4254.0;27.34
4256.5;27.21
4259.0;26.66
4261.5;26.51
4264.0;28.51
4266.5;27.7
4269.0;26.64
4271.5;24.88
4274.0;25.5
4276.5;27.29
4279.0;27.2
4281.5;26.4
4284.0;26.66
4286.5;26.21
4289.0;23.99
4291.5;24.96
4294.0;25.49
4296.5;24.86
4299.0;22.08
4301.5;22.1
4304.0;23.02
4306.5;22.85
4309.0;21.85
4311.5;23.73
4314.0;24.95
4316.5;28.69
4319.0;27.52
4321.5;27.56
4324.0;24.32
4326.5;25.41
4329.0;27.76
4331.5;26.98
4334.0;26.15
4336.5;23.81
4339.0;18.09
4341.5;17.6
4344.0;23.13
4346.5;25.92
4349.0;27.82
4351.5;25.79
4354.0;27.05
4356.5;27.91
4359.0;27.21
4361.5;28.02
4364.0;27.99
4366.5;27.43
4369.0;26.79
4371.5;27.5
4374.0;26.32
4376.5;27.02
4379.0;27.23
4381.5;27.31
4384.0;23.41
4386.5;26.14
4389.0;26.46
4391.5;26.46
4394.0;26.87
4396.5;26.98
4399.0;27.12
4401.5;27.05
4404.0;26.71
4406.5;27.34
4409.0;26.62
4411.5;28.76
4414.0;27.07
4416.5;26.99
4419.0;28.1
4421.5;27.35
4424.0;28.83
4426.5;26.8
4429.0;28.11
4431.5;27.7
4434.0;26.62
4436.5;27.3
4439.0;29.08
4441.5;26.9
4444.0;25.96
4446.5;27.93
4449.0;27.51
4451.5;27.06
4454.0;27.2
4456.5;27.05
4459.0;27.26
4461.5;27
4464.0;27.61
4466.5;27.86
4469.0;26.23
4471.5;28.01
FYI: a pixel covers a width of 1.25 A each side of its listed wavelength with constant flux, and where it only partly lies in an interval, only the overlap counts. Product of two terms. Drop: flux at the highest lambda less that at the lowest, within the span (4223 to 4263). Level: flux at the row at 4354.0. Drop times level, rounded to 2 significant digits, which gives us 14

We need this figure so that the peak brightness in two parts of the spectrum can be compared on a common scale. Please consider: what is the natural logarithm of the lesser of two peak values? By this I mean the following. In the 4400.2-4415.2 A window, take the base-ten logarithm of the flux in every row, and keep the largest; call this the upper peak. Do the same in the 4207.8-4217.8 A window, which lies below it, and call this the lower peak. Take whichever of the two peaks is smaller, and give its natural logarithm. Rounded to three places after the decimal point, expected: 0.372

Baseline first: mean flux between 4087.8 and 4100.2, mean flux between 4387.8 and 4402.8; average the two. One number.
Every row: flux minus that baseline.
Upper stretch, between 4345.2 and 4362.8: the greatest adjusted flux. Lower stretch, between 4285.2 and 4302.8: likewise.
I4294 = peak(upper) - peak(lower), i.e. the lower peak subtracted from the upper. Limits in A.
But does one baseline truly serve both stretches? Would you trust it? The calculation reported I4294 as 1.8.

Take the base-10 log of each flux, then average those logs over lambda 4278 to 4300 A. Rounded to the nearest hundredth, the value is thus 1.40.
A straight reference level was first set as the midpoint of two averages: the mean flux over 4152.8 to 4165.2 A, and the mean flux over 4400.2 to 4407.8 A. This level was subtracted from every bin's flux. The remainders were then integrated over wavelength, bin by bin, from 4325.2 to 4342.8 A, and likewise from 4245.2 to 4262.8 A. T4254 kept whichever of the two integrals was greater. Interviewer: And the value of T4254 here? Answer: -13.3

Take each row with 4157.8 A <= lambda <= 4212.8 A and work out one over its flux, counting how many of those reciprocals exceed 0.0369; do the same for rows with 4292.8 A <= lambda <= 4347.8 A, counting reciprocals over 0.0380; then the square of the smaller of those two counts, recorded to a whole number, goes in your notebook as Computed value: 36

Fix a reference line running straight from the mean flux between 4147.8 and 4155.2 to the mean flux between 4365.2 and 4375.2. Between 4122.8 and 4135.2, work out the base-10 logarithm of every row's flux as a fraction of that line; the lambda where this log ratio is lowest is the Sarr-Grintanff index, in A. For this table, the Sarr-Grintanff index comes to 4131.5 A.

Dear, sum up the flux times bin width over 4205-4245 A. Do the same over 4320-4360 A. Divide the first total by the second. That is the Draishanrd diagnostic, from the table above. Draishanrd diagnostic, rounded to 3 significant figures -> 1.07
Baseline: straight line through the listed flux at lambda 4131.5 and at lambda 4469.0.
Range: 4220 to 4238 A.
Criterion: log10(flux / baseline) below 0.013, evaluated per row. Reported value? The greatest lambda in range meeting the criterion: 4236.5 A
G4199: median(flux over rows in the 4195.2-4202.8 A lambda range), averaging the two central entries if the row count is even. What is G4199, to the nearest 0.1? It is 26.9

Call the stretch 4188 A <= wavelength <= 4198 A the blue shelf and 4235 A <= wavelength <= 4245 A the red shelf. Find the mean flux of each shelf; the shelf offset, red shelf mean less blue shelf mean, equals -0.6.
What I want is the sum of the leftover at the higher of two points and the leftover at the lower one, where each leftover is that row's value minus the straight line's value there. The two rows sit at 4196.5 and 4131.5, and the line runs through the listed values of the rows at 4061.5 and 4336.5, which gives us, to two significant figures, 1.7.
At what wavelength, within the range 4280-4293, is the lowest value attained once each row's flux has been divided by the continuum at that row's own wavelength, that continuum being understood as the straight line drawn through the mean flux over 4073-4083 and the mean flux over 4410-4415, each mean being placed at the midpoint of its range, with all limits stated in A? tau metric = 4289.0 A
